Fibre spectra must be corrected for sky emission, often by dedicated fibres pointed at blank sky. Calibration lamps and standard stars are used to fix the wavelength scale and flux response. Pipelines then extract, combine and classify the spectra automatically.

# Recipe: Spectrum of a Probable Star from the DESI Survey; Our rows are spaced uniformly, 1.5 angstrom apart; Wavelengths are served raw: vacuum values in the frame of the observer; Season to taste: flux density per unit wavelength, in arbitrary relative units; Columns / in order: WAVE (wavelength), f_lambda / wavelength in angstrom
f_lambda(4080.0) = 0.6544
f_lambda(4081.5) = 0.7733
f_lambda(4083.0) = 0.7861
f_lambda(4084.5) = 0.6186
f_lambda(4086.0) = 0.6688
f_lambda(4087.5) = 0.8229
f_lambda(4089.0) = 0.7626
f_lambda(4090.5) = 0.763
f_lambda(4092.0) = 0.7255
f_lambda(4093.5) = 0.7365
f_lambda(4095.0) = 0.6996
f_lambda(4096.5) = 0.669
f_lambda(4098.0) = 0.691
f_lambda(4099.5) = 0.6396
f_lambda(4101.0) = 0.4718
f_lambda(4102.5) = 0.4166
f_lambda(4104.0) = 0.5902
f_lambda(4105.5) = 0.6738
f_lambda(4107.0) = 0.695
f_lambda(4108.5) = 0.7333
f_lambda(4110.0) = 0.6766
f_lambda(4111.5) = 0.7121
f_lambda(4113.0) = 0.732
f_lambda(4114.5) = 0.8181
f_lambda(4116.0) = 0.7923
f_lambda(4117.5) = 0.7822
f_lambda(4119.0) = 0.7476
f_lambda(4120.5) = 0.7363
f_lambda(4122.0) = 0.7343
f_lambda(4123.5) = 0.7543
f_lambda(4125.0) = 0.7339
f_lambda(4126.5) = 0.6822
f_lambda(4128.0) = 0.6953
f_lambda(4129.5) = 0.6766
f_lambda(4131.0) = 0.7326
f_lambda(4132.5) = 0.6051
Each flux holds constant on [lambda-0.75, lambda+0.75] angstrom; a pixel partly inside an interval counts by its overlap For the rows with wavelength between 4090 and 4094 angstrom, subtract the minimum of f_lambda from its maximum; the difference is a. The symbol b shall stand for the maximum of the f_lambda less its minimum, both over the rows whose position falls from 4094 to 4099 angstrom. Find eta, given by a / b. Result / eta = 1.2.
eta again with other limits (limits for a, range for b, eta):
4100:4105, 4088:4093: 4.6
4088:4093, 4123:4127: 0.5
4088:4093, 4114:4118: 1.0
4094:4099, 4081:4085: 0.2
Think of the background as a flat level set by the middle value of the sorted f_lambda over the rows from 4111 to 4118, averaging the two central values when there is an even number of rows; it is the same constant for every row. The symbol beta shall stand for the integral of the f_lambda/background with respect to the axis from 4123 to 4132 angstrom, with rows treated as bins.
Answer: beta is 8.2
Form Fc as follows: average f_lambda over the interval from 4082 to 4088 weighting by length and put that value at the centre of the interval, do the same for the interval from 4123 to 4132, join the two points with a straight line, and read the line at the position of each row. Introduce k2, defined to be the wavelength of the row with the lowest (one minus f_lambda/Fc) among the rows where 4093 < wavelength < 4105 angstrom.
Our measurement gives 4093.5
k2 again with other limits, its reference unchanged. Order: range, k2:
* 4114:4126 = 4114.5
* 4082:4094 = 4087.5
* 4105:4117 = 4114.5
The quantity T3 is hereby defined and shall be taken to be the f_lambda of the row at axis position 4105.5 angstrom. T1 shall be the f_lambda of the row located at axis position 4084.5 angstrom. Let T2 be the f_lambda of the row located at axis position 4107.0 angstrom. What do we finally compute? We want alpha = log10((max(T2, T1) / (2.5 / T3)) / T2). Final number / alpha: -0.569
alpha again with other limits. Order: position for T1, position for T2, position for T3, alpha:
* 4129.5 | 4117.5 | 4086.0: -0.573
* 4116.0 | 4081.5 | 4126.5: -0.553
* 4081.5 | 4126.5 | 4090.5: -0.461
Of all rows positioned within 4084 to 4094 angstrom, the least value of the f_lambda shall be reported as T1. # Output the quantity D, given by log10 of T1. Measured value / -0.21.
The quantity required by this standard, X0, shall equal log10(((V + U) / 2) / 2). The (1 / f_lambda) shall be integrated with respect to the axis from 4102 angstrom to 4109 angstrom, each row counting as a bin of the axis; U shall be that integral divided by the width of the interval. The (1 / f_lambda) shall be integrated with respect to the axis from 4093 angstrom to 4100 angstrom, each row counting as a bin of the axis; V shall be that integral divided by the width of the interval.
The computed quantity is -0.108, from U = 1.66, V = 1.46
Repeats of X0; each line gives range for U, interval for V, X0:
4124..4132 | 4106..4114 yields -0.150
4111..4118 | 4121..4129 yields -0.171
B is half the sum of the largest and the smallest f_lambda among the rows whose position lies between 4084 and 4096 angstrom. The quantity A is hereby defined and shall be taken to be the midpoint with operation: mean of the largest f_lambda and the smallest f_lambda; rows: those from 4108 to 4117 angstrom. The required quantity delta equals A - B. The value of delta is 0.03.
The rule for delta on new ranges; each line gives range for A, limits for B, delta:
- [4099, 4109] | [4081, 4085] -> -0.13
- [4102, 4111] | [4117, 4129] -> -0.16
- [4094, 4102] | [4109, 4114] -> -0.12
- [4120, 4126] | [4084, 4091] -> 0.02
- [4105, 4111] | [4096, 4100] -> 0.04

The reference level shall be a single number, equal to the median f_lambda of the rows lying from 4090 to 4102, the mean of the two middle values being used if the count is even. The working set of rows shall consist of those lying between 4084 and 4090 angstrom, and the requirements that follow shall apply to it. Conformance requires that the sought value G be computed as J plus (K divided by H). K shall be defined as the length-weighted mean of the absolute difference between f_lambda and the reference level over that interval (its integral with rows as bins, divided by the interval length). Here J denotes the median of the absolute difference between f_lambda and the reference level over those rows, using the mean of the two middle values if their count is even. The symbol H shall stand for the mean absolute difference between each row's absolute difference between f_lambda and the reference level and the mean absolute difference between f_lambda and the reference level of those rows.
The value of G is 2.8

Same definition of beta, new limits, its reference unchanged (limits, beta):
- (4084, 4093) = 8.4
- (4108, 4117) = 8.6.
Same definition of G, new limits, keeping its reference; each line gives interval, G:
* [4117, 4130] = 2.1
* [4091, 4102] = 1.3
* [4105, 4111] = 1.9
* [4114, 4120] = 4.4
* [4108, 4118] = 1.7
